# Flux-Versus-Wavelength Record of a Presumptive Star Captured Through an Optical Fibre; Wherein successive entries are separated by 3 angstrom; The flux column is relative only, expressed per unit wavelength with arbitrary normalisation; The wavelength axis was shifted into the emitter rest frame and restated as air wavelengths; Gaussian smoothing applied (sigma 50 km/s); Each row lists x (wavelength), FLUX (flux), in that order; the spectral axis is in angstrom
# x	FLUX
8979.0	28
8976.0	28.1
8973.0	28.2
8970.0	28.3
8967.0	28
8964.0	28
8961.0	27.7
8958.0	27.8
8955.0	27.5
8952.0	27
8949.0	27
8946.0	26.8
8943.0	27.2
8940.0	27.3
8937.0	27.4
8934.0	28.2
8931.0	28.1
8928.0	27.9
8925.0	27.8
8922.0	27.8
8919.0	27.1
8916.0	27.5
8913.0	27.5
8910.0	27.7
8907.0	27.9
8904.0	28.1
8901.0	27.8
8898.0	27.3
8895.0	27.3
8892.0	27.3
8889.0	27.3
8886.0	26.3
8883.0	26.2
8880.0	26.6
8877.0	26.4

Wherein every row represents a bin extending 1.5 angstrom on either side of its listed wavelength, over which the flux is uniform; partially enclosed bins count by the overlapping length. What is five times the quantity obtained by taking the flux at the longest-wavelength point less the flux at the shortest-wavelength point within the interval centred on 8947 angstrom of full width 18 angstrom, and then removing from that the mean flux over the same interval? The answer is -135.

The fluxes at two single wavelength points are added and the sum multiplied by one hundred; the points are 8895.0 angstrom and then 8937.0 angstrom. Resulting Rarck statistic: 5470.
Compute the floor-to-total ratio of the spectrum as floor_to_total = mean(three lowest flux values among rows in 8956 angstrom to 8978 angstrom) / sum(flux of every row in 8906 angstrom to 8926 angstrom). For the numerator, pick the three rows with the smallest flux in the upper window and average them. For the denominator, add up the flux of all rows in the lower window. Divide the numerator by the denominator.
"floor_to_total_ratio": 0.144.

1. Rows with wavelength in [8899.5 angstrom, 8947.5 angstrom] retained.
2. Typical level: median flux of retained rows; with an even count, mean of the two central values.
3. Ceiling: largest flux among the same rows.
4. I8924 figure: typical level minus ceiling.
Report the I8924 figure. -0.45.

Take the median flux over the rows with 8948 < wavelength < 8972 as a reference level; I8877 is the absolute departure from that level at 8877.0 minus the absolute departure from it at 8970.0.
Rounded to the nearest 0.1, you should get 0.8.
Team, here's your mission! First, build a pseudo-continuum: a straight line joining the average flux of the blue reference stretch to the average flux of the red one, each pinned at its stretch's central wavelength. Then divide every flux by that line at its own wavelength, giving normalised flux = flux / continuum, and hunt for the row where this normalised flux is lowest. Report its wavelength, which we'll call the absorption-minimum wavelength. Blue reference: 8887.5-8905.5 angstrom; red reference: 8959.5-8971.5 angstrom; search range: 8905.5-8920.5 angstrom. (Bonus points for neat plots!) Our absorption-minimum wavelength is 8919.0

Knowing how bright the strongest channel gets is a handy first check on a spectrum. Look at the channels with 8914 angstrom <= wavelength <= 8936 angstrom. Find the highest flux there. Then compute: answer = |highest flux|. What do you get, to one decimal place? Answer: 28.2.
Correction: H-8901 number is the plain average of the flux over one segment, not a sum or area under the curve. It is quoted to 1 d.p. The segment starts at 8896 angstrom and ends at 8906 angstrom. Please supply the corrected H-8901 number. 27.7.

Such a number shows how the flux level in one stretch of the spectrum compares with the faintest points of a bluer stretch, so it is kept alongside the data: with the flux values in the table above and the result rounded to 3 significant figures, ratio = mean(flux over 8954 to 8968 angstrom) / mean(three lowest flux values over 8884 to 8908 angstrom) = 1.03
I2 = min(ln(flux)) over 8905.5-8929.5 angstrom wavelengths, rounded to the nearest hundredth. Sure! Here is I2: 3.30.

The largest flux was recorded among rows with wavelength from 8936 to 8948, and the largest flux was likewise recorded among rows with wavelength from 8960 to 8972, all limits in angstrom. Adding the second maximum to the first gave 55.7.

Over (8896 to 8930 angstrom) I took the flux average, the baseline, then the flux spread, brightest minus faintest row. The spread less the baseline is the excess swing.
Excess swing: -26.7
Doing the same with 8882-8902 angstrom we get -25.5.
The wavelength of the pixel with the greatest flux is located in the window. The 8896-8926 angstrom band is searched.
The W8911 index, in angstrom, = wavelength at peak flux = 8904.0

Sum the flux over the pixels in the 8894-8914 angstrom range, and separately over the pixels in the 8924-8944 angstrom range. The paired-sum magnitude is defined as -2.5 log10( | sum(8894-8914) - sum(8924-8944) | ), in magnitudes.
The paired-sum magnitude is 1.3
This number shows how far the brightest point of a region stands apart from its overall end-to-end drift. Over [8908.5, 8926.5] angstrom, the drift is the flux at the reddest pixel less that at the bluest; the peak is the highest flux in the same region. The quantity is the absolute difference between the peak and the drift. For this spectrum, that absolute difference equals 27.7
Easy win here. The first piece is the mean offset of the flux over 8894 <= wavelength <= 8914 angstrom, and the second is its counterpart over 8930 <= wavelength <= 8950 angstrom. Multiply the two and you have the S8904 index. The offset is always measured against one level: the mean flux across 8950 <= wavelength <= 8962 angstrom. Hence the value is -0.01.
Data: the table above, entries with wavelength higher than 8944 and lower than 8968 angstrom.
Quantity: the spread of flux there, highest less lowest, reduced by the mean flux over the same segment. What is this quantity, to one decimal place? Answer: -26.3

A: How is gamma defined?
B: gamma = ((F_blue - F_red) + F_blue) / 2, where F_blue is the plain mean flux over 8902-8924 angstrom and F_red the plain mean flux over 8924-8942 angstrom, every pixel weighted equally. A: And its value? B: 13.8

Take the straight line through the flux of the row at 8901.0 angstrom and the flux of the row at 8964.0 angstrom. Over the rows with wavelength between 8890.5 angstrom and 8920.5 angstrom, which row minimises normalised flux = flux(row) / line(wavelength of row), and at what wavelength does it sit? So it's 8919.0 angstrom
